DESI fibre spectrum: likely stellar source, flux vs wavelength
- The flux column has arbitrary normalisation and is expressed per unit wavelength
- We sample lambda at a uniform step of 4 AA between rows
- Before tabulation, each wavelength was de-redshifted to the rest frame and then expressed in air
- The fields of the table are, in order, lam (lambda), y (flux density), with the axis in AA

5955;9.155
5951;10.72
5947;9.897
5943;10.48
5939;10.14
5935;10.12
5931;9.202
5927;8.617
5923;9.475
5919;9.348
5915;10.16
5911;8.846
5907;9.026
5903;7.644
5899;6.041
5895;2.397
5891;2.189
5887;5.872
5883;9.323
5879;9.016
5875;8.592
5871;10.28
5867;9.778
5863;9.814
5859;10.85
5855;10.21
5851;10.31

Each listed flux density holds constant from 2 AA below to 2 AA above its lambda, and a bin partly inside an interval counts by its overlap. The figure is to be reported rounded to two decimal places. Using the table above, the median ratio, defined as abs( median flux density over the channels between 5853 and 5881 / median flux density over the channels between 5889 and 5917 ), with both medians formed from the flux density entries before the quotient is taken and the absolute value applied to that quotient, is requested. 1.28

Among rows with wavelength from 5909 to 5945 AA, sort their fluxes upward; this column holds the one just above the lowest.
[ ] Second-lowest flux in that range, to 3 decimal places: 8.846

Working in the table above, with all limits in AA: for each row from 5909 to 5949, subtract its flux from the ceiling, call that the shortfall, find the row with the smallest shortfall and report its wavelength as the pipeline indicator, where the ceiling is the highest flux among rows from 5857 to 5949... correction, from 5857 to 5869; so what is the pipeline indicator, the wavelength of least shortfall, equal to 5943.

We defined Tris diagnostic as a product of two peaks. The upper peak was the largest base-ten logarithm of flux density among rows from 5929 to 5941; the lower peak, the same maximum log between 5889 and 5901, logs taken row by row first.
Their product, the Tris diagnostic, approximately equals 0.79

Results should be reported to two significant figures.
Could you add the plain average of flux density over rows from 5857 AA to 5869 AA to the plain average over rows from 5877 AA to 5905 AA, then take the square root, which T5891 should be 4.0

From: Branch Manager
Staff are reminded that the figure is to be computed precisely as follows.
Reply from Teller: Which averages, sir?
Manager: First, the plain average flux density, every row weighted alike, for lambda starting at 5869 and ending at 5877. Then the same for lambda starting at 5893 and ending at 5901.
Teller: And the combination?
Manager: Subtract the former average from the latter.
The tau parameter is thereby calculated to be -5.2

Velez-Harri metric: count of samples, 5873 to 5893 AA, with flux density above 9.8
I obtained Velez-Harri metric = 0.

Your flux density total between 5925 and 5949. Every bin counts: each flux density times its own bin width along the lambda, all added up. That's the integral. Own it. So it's 234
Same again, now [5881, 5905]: 134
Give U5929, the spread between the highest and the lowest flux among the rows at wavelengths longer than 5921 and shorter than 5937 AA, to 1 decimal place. 1.5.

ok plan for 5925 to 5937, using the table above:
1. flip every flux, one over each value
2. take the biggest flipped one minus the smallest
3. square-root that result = 0.131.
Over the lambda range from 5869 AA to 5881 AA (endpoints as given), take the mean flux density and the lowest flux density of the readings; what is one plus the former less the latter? 1.70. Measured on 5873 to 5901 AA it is 5.02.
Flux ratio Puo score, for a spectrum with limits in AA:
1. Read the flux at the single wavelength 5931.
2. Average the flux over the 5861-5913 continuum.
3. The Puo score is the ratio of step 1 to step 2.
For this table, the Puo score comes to 1.21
